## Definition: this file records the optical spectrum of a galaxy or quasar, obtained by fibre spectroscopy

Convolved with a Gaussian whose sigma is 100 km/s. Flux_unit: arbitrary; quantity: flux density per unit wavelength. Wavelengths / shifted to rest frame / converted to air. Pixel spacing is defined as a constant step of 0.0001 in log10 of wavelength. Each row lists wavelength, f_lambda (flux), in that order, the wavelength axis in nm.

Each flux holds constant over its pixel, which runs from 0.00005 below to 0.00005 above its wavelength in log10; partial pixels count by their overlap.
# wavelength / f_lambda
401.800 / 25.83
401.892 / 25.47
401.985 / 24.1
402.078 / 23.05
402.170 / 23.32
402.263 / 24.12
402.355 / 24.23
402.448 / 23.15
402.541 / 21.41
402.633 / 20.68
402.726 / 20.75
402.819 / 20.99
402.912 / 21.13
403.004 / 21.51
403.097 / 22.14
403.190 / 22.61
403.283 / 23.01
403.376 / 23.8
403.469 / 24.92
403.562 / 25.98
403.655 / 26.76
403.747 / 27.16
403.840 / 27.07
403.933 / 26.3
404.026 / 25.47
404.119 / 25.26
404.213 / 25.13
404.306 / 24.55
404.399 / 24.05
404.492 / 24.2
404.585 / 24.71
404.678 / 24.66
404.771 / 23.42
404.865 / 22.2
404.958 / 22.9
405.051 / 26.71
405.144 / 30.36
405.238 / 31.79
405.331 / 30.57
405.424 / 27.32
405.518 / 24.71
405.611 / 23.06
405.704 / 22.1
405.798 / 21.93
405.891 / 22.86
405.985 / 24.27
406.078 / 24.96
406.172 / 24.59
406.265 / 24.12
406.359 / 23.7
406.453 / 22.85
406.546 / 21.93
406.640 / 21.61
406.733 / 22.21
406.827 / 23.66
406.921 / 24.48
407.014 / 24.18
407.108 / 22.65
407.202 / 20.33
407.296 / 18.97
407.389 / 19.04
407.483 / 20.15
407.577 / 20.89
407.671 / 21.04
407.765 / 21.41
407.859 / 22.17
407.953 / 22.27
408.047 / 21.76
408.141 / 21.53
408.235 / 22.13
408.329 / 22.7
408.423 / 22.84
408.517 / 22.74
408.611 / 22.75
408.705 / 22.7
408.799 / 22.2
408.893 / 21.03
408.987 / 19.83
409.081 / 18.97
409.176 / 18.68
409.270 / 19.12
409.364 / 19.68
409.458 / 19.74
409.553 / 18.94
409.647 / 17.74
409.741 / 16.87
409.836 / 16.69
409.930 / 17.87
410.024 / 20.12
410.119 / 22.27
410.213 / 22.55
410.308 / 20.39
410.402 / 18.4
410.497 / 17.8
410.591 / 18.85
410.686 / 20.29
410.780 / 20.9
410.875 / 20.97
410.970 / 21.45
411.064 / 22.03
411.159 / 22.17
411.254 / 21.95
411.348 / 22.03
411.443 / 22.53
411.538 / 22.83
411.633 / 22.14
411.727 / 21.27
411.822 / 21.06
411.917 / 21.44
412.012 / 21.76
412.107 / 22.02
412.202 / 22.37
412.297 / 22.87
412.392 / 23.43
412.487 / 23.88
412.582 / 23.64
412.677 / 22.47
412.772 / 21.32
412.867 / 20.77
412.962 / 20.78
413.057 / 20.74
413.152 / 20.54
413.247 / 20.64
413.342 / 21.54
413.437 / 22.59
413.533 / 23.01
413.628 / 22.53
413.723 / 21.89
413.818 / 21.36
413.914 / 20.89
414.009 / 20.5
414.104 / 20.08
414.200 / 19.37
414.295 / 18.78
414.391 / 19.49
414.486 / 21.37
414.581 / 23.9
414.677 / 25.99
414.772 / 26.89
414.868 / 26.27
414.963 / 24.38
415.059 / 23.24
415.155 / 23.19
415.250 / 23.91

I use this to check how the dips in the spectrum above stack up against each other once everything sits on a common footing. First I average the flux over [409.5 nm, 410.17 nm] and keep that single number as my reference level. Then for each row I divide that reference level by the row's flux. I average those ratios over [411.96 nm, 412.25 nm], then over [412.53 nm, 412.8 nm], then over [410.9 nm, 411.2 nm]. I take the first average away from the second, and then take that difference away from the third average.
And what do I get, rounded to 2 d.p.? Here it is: 0.87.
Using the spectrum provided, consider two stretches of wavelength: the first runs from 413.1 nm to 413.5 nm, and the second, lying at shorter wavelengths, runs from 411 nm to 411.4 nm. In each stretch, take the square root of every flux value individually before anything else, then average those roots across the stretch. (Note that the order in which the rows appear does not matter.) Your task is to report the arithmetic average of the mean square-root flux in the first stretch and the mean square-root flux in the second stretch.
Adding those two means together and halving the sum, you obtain 4.66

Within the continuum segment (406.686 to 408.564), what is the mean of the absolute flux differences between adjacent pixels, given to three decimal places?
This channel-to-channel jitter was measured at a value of 0.696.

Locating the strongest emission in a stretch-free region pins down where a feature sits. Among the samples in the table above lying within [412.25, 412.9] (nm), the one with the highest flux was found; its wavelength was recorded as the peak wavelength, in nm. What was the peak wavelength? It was 412.487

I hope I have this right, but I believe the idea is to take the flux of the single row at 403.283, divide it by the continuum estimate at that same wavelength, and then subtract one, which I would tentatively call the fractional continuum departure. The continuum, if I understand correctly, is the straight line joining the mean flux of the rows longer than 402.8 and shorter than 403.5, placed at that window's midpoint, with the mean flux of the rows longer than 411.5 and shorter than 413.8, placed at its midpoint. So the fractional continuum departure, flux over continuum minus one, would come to 0.022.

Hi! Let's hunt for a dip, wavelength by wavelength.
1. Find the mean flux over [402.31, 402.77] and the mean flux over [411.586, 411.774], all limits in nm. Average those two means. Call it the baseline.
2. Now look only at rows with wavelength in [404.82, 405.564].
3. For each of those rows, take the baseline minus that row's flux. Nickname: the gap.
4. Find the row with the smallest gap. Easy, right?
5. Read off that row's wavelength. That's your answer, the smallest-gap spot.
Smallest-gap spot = 405.238 nm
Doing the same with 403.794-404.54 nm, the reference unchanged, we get 403.840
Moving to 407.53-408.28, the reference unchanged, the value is 407.953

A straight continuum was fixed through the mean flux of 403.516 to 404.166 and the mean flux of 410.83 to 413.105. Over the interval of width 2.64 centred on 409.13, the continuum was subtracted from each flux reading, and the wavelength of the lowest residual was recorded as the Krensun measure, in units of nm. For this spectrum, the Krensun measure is 409.836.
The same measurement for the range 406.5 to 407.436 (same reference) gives 407.296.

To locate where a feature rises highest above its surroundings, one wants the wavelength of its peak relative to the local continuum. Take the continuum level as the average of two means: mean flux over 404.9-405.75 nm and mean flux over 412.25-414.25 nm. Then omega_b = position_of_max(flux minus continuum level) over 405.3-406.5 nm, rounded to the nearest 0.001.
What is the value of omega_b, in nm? 405.331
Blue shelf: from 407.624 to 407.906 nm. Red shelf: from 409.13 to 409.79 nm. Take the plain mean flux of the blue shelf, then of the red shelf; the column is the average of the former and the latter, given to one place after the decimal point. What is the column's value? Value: 20.1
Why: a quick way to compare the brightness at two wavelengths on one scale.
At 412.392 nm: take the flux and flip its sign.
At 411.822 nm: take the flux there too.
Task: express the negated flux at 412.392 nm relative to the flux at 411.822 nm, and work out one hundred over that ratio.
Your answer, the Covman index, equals -90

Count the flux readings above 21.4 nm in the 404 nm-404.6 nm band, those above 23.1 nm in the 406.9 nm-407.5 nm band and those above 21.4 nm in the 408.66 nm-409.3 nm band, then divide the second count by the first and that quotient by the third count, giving 0.14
